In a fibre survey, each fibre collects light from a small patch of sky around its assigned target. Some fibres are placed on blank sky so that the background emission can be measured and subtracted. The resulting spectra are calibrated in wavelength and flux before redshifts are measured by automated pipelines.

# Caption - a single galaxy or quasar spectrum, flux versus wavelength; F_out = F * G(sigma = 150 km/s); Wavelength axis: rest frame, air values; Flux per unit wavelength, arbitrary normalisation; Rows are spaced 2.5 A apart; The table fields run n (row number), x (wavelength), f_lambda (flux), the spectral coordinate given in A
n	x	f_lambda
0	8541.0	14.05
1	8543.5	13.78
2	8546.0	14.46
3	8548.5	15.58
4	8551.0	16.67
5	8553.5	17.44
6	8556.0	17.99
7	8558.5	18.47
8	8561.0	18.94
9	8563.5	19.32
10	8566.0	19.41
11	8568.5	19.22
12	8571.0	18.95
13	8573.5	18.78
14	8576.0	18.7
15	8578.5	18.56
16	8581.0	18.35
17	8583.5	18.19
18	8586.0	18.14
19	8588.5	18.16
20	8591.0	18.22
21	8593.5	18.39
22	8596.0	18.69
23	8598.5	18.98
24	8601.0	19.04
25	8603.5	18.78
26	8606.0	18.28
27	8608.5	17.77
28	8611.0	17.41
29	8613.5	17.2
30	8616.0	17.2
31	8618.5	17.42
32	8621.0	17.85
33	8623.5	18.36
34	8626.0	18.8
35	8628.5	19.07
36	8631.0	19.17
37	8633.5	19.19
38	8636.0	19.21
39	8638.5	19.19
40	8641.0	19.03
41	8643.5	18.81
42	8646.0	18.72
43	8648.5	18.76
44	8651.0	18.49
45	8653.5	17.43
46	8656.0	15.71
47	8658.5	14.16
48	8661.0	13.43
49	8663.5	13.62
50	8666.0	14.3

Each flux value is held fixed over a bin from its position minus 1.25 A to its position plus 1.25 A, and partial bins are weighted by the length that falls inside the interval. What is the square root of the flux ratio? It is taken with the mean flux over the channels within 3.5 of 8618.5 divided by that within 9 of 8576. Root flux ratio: 0.968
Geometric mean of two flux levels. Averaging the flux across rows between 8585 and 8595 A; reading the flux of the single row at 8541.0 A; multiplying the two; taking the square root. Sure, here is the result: 16.0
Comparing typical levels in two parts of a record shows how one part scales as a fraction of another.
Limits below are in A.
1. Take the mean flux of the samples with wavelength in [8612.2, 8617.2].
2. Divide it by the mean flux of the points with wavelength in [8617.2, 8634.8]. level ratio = 0.93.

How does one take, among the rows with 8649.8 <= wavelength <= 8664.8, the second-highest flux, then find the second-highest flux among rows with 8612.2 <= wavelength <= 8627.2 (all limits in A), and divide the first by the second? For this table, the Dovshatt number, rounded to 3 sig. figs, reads 0.949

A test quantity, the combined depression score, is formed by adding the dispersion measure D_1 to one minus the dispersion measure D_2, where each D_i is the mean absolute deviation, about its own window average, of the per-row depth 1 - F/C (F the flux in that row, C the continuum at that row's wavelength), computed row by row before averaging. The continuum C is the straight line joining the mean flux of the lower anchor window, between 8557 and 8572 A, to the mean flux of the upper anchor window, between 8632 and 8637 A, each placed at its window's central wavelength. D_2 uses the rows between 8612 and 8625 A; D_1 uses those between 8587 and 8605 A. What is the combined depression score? 0.99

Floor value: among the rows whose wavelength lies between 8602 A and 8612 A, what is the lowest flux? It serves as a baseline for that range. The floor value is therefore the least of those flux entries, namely 17.41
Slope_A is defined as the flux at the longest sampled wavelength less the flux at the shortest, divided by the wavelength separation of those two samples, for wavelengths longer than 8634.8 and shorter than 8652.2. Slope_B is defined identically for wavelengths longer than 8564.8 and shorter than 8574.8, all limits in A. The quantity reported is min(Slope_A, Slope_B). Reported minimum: -0.08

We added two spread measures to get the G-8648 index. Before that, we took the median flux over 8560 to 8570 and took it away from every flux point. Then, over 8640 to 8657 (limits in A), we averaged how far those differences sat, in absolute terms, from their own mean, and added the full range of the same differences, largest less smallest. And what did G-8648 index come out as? 4.2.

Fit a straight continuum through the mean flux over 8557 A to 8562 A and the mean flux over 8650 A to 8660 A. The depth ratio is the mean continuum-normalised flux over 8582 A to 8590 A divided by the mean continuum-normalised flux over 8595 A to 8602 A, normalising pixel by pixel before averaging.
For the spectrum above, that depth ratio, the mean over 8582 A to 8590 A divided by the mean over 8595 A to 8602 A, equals 0.945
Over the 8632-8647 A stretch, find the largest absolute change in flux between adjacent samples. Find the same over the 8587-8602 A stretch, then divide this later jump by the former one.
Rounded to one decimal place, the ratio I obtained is 1.4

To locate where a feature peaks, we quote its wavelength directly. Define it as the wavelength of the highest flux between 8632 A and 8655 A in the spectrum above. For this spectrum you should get 8636.0 A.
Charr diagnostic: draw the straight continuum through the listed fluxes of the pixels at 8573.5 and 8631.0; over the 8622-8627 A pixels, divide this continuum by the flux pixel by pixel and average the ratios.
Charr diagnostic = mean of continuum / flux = 1.03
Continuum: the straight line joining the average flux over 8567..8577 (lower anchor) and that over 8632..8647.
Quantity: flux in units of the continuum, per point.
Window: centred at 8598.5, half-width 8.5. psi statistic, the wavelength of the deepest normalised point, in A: 8591.0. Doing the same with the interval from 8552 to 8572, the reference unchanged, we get 8553.5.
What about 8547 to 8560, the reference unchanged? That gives 8548.5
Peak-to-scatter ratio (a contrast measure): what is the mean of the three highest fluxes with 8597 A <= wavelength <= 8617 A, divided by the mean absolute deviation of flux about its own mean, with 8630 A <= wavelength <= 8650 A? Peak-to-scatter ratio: 102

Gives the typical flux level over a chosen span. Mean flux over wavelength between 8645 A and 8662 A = 16.7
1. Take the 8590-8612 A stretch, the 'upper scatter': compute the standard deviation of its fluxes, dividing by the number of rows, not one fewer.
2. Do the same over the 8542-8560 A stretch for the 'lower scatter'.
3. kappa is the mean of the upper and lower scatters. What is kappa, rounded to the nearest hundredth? 1.09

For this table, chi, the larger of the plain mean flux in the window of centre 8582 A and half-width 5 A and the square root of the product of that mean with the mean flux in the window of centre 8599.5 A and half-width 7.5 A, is 18.5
